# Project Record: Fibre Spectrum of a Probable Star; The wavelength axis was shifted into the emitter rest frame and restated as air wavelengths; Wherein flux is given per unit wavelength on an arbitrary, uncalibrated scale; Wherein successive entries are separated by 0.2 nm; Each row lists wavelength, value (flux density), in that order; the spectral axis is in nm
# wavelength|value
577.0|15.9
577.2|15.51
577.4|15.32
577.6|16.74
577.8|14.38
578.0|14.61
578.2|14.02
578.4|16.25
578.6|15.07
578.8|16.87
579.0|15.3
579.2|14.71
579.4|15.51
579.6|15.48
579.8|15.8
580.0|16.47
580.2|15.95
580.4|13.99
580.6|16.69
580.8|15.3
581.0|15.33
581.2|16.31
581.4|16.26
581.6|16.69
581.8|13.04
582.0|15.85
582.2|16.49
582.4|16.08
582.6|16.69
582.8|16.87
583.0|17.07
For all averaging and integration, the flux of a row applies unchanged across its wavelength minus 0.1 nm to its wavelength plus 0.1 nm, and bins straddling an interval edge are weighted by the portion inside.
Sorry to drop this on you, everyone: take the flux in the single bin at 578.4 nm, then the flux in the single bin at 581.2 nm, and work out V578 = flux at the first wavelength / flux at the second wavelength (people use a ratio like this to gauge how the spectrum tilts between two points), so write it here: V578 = 1.00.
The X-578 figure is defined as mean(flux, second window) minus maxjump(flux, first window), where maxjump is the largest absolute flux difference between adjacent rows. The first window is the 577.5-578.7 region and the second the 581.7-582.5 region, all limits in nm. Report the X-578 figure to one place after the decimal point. 13.0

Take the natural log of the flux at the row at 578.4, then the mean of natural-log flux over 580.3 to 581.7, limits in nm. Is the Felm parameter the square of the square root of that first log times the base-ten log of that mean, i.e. 1.23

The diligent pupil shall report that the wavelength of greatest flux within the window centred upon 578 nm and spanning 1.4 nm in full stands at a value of 577.6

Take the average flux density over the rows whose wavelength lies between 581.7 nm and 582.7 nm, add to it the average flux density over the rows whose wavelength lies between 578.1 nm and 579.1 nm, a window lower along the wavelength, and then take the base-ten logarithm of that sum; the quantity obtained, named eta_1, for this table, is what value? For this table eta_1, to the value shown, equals 1.49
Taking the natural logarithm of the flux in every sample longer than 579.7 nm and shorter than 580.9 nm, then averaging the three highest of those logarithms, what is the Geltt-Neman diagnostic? 2.80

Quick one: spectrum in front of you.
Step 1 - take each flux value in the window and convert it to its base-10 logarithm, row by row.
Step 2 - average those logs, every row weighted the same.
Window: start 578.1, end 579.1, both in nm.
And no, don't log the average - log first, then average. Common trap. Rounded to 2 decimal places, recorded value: 1.19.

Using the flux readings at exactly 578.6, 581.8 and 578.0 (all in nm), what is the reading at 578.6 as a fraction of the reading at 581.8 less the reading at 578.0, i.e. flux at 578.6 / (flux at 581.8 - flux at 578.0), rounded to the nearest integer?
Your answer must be -10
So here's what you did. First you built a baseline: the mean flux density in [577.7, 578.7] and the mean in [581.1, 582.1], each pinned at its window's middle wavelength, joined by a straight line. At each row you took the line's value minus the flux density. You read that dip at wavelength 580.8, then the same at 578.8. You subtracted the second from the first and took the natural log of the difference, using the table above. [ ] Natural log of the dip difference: 0.7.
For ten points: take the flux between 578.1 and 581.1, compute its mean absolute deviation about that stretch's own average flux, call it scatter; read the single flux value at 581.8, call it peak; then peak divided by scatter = 19.8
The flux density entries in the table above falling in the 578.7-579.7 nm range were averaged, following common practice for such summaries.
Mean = 15.6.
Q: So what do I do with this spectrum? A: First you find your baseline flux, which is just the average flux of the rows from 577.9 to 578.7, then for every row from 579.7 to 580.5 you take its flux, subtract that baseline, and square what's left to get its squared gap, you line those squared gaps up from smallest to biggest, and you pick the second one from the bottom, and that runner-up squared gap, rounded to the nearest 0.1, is 0.9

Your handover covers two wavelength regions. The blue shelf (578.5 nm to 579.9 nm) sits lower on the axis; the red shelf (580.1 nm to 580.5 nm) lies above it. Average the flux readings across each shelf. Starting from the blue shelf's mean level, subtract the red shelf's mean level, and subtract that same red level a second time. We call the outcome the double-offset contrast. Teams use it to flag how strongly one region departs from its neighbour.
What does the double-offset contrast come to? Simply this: -14.4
